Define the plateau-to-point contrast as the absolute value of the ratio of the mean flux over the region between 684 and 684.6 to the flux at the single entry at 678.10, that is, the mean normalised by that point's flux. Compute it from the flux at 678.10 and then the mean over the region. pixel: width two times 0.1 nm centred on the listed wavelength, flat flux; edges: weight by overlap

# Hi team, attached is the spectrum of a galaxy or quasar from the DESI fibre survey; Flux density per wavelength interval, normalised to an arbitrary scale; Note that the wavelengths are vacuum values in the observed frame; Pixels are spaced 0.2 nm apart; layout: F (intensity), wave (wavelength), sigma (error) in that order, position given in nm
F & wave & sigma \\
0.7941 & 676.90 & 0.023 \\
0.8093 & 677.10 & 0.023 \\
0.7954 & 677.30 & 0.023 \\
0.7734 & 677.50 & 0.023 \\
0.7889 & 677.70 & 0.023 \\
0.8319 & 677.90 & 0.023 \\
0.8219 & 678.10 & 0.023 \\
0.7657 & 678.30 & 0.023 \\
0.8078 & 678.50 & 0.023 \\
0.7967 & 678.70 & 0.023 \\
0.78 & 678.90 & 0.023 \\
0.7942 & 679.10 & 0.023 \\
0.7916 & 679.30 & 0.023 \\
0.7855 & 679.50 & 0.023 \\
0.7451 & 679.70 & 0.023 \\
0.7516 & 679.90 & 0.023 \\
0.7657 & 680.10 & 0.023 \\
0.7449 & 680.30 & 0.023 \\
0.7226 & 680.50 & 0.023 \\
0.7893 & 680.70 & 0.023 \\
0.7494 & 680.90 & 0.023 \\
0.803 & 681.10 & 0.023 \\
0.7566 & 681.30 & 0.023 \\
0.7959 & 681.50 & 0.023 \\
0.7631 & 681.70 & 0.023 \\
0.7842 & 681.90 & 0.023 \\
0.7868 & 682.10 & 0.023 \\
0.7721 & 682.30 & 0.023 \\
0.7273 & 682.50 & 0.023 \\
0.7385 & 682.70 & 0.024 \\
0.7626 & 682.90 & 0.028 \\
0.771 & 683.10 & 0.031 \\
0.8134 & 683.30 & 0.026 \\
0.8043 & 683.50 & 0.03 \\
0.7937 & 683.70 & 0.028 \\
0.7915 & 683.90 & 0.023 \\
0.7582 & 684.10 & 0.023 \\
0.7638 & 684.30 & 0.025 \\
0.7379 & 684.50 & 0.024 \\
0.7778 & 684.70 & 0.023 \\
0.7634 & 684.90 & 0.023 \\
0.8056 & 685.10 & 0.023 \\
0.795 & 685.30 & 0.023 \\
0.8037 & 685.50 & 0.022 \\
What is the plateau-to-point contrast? 0.92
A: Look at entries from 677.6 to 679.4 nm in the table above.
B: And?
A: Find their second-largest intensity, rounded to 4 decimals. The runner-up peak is 0.8219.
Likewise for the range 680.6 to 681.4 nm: 0.7893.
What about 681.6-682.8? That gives 0.7842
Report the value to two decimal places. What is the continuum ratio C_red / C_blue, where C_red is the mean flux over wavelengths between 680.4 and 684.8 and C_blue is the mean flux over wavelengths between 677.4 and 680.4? 0.98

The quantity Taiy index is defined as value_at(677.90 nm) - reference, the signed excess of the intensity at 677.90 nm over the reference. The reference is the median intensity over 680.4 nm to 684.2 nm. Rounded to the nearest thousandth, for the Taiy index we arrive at 0.060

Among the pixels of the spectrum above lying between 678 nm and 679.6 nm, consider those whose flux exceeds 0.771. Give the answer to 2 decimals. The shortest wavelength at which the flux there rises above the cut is 678.10 nm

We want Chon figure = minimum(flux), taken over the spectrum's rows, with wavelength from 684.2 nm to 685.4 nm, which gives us 0.7379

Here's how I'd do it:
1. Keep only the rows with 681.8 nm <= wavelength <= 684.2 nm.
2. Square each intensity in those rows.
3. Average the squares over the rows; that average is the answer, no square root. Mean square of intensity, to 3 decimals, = 0.602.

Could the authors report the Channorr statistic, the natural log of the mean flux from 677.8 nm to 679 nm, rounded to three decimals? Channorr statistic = -0.222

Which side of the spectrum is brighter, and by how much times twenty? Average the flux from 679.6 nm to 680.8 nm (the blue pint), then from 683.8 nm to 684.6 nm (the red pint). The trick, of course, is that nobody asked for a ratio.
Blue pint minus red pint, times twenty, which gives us -0.19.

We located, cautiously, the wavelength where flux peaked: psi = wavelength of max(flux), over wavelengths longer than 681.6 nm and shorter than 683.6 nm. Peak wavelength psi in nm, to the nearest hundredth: 683.30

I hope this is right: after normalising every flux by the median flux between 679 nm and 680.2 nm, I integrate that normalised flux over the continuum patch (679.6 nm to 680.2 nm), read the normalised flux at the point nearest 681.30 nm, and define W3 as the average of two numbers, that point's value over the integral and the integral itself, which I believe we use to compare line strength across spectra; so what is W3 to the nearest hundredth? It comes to 1.13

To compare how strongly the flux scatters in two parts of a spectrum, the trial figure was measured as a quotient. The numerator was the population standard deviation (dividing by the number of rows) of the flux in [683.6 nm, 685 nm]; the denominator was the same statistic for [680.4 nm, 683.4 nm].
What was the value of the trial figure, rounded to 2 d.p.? 0.70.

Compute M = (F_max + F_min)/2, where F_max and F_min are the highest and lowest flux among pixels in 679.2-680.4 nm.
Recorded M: 0.768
